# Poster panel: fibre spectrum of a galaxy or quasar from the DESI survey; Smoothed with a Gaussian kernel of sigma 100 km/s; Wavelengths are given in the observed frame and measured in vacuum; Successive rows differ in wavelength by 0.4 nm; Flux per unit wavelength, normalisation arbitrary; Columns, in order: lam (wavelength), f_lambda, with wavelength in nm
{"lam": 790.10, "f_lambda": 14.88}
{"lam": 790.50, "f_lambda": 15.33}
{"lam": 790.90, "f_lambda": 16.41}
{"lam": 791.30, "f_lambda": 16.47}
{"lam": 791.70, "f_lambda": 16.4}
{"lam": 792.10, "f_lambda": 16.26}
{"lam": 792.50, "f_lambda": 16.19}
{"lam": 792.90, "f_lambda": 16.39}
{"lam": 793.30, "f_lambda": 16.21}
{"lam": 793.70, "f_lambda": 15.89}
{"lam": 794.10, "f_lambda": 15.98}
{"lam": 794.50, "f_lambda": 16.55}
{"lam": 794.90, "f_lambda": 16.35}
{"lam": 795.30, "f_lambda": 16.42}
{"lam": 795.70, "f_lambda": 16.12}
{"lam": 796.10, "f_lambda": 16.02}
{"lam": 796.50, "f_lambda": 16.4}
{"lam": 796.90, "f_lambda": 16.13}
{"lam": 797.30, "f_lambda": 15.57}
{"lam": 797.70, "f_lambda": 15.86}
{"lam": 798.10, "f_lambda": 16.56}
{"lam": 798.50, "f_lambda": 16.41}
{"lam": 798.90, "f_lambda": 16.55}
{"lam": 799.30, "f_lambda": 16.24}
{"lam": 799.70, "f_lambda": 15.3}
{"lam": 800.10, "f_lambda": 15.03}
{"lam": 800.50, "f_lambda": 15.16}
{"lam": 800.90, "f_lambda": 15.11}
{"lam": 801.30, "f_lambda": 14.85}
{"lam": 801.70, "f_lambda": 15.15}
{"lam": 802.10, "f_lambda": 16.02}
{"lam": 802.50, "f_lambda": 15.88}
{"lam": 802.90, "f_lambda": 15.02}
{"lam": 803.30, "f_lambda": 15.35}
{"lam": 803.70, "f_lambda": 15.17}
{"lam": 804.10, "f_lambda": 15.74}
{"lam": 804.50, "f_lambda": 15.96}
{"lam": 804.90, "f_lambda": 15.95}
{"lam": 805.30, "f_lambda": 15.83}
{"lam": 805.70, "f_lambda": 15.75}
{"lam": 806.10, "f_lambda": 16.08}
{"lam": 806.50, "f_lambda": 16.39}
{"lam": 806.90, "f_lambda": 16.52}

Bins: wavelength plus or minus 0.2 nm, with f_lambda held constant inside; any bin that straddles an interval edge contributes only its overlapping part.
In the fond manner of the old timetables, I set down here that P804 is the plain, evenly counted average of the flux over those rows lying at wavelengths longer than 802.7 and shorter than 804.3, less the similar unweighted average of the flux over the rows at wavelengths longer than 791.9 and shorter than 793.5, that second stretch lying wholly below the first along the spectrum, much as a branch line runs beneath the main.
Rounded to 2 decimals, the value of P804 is -0.94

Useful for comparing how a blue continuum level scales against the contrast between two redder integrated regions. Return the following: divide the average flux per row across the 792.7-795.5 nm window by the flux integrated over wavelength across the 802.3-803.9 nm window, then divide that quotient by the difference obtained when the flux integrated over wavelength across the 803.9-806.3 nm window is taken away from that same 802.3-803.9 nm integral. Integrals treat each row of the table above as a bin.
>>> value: -0.049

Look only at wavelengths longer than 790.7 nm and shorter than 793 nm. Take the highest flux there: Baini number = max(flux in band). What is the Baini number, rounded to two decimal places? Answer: 16.47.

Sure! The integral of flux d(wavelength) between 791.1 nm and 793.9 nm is 45.5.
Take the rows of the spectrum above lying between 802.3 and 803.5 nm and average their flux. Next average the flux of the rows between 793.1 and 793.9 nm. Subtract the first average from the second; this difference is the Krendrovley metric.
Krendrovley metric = 0.63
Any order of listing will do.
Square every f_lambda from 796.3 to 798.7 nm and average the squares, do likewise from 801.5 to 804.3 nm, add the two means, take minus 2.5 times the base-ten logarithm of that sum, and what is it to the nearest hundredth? -6.75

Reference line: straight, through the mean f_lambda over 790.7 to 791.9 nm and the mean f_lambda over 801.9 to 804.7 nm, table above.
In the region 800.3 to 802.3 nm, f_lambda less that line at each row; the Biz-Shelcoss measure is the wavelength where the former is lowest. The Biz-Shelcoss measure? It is 801.30 nm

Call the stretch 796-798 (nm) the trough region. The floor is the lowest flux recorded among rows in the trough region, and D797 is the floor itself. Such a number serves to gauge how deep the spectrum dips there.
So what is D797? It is 15.57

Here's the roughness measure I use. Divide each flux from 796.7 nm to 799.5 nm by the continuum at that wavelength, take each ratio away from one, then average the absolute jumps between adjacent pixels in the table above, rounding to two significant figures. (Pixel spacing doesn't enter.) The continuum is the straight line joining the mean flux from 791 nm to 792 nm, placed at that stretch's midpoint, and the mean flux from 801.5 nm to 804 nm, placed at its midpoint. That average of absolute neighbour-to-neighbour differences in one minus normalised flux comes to 0.023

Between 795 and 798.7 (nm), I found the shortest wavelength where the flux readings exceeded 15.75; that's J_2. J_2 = 795.30 nm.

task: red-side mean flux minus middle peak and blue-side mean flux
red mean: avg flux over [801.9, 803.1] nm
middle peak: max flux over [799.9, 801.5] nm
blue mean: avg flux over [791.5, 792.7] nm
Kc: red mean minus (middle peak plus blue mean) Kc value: -15.8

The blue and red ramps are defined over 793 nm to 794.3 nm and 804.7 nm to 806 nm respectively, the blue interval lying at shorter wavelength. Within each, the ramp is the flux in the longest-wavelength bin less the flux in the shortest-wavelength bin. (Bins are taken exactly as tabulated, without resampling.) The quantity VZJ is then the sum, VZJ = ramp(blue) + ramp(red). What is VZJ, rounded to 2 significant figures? -0.43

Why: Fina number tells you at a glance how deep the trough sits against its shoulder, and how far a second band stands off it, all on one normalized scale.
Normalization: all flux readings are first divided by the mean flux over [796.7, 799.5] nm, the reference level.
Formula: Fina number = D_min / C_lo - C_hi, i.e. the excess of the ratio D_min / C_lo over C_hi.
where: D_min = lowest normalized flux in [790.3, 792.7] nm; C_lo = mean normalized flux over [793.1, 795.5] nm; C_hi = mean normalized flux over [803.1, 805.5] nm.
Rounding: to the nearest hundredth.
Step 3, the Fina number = -0.02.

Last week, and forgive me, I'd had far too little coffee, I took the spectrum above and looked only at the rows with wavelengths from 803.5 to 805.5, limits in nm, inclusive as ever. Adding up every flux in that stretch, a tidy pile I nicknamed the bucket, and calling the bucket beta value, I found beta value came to 79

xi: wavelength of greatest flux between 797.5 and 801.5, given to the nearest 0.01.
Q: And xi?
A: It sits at 798.10 nm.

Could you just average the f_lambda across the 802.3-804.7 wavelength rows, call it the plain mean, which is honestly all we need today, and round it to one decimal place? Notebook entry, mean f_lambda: 15.5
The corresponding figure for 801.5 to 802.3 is 15.6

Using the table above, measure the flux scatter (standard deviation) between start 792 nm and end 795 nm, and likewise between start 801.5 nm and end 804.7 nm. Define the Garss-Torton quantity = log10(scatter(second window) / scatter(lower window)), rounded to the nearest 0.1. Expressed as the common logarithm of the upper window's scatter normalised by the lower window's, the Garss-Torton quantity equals 0.3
